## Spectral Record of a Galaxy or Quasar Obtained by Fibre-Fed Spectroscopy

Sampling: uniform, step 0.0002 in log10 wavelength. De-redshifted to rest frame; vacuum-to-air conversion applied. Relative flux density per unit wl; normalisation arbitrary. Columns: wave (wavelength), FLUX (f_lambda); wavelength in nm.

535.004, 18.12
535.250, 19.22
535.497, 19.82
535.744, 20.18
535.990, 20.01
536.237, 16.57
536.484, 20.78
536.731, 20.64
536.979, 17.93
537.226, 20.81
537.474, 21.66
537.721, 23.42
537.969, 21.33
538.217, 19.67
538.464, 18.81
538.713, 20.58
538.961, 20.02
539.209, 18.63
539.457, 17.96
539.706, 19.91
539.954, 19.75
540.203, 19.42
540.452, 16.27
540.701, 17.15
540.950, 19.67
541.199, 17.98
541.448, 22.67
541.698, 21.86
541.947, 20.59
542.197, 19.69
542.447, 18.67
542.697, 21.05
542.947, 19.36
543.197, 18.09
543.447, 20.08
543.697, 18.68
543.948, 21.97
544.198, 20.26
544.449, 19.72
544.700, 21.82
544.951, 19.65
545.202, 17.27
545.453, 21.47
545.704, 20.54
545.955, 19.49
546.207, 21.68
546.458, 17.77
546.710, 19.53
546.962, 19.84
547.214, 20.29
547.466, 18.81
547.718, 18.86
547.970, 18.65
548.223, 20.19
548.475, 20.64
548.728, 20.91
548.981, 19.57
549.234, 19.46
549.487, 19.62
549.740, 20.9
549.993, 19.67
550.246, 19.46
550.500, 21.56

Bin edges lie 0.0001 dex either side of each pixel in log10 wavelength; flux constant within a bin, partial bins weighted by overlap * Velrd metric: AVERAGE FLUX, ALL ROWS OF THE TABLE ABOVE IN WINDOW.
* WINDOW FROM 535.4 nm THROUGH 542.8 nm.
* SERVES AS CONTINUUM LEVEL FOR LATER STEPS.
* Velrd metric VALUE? 19.8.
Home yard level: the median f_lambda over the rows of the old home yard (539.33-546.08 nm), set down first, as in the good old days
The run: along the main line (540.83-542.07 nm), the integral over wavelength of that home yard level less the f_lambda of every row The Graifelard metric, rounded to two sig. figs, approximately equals -1.1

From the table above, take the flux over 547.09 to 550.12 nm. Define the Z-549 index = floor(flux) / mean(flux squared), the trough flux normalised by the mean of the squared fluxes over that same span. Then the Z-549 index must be 0.0475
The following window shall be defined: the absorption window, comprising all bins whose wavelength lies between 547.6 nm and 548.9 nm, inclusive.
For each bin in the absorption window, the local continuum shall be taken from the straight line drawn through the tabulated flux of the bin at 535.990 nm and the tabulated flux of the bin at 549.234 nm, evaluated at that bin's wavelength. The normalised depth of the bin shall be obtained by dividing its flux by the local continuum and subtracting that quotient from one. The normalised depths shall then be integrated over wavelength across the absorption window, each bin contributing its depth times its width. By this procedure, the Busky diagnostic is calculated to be -0.023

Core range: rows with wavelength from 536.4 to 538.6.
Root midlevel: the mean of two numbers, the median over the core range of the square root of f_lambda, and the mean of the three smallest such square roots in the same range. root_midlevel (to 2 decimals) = 4.45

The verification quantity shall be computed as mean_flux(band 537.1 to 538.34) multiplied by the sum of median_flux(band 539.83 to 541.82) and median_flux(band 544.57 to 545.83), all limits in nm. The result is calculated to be 857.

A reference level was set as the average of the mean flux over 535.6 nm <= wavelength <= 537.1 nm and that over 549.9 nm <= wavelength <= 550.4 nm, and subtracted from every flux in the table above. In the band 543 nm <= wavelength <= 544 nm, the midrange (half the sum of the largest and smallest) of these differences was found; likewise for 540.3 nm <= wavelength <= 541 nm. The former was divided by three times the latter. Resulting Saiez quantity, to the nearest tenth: -0.1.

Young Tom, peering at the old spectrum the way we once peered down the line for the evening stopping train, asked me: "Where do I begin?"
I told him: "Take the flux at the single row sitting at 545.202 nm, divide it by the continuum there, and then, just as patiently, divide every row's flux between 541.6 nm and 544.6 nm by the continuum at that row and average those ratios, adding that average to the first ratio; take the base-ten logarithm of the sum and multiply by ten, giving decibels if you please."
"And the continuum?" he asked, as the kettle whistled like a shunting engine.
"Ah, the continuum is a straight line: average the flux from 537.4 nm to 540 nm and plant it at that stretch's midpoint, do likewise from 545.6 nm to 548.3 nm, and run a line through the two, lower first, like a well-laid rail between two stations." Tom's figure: 2.75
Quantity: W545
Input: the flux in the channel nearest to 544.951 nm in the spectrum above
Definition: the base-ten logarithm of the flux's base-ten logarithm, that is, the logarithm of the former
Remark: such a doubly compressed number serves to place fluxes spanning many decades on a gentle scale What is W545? 0.112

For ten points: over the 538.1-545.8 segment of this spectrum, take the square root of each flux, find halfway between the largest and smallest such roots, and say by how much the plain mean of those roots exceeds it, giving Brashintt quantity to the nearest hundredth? 0.03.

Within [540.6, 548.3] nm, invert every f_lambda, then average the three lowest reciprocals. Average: 0.0451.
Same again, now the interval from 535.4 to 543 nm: 0.0442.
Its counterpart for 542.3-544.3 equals 0.0475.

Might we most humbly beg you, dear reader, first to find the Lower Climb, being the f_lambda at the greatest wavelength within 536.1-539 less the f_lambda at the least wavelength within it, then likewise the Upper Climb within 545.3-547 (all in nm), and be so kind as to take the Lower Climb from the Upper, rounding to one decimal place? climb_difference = -5.1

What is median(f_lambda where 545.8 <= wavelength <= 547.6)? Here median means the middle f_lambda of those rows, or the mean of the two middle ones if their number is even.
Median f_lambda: 19.5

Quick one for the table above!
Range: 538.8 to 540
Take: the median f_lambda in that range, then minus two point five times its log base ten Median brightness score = -3.24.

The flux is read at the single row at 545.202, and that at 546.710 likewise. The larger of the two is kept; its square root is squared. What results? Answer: 19.5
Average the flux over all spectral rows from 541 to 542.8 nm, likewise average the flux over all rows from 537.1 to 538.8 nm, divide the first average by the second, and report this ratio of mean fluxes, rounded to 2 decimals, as 0.97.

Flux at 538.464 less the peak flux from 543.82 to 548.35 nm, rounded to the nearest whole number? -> -3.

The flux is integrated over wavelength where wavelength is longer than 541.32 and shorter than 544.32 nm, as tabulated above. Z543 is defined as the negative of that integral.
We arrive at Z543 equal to -60.7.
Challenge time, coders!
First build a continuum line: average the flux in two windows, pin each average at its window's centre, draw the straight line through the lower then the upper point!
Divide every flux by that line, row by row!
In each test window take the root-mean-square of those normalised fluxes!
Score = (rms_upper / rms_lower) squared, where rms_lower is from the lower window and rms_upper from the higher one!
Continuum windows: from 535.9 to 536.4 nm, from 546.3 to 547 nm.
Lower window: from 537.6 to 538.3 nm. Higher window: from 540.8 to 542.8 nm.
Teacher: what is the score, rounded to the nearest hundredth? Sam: 0.87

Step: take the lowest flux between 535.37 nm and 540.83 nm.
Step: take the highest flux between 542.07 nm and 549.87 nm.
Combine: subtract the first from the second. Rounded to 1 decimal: 5.7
